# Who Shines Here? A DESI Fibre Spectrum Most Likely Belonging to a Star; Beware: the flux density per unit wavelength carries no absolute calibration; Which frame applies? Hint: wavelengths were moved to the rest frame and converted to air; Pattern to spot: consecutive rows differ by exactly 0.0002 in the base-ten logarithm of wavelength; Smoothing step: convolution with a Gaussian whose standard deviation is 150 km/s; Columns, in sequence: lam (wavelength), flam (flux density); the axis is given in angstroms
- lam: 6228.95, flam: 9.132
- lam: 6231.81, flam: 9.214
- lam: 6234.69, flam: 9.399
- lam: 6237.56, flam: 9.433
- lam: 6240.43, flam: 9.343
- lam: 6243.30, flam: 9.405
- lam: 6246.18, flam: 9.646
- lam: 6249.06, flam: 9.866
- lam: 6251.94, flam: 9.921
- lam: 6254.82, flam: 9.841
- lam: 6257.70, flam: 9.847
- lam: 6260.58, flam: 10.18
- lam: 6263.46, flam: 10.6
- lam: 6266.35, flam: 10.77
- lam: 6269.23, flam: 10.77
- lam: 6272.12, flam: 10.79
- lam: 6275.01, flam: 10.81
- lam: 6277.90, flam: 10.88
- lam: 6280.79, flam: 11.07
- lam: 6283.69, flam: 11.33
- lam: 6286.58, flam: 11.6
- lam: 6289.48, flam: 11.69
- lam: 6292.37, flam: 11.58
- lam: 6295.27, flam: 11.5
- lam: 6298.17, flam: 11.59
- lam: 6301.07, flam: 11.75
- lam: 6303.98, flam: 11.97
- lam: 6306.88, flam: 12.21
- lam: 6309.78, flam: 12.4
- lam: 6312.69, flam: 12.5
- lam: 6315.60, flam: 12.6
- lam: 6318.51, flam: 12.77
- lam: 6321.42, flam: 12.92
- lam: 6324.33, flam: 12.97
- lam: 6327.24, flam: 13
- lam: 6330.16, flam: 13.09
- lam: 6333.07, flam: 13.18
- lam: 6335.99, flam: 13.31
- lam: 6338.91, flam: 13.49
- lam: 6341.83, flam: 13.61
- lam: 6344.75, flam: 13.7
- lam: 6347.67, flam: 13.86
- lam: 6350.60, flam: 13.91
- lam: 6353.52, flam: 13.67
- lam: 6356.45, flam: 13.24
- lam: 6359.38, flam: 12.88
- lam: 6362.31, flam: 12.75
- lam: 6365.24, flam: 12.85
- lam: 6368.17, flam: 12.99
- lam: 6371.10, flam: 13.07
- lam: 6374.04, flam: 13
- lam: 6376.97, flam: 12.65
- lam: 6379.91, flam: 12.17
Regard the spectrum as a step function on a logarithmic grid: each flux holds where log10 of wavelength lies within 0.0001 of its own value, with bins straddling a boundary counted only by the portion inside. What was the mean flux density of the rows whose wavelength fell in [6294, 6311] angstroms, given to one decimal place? 11.9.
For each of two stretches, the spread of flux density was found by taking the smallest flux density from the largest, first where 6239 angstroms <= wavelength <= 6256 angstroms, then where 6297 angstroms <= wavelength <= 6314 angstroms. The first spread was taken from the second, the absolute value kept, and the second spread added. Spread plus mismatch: 1.24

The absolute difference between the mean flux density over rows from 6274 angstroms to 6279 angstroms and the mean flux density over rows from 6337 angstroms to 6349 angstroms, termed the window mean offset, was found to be 2.8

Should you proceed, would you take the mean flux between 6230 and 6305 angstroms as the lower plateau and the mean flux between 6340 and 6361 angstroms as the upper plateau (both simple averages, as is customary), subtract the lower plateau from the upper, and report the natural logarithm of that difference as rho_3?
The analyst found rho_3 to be 1.1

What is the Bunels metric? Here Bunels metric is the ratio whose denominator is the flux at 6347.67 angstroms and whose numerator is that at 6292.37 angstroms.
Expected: 0.84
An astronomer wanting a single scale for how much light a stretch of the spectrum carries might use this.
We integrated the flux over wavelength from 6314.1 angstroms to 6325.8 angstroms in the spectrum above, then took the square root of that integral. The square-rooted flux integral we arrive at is 12.2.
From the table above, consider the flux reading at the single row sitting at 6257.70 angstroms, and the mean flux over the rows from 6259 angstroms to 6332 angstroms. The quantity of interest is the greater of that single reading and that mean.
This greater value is 11.7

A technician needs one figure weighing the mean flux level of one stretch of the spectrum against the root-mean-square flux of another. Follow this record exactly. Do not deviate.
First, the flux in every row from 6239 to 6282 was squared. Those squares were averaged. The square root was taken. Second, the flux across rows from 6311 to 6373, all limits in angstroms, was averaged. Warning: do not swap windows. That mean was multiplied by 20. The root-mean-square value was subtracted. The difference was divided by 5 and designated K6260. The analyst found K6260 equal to 50.6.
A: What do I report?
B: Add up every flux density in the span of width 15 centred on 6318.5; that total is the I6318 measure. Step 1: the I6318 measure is 64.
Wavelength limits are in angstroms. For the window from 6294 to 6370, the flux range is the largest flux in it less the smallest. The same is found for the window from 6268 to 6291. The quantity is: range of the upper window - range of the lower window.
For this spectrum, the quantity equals 1.5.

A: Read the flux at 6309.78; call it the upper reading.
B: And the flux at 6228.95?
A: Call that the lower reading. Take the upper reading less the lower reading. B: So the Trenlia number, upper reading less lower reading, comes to 3.27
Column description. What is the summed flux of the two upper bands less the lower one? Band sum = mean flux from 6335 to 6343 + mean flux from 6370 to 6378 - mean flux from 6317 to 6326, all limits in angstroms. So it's 13.49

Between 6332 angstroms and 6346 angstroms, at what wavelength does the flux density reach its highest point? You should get 6344.75 angstroms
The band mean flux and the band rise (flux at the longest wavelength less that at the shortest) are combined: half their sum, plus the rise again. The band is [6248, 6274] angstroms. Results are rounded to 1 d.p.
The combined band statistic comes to 6.5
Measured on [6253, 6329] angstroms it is 10.5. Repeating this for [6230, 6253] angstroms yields 5.8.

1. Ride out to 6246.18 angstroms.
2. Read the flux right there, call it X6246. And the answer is 9.646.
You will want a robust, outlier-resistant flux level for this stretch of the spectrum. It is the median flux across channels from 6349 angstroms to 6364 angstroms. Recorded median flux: 13.2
